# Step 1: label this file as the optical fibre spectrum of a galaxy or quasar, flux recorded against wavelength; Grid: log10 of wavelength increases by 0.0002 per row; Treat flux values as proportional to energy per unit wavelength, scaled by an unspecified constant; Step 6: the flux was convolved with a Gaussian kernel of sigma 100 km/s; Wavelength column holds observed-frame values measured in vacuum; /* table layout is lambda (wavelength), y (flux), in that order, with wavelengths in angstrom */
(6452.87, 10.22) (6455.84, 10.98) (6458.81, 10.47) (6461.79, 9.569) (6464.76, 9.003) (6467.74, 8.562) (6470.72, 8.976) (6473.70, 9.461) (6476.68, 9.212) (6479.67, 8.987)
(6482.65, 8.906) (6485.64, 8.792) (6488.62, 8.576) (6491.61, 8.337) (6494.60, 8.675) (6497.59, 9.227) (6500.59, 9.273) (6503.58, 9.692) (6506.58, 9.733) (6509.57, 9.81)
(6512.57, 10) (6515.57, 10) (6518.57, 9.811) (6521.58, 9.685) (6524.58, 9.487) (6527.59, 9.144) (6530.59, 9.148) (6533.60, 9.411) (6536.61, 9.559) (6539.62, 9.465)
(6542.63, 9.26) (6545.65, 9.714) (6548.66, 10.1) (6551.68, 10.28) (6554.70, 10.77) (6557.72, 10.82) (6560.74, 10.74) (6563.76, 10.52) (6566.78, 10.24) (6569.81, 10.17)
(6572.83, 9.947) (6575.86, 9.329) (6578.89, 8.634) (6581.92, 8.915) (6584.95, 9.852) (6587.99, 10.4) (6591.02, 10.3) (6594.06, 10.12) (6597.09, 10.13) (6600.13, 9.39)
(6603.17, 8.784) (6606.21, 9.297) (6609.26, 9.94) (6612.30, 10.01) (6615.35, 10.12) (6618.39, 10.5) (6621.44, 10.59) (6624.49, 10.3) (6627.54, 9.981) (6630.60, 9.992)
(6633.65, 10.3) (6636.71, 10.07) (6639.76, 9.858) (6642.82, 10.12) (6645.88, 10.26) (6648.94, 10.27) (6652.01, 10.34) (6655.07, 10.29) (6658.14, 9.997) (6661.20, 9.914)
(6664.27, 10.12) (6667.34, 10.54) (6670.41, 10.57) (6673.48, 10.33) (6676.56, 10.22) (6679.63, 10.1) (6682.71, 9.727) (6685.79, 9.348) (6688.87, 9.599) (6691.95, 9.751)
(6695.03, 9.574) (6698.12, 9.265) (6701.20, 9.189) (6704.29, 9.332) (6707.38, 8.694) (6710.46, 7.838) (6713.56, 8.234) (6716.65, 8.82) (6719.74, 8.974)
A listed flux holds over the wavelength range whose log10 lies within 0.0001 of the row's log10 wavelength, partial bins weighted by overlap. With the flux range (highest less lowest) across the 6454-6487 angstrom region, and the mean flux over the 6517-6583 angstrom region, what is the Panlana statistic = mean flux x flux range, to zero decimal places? 24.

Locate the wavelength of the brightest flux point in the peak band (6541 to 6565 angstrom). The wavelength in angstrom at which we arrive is 6557.72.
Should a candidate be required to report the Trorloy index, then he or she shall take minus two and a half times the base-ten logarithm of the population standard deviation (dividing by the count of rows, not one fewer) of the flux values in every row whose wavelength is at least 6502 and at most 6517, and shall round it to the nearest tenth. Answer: 2.2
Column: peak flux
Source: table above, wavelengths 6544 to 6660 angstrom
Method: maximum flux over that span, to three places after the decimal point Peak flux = 10.820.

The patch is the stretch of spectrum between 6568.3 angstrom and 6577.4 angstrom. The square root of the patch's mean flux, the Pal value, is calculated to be 3.13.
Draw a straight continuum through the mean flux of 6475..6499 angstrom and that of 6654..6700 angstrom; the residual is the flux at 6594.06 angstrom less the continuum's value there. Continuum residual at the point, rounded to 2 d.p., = 0.65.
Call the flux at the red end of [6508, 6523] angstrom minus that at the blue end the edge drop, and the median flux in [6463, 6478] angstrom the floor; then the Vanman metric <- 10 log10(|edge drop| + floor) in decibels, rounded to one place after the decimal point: 9.6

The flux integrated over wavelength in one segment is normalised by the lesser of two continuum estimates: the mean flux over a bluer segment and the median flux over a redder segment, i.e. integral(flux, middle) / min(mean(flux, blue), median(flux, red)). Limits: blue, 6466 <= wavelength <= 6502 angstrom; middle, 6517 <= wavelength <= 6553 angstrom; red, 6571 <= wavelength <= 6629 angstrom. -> 39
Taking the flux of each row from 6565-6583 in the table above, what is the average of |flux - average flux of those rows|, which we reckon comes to 0.58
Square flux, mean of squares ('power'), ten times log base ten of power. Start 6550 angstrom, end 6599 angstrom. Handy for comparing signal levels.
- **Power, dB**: 20.1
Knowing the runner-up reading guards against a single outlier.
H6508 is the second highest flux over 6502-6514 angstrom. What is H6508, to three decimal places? 9.810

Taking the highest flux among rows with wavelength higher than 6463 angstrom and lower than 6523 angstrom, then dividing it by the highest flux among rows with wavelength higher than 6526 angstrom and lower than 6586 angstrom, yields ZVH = 0.92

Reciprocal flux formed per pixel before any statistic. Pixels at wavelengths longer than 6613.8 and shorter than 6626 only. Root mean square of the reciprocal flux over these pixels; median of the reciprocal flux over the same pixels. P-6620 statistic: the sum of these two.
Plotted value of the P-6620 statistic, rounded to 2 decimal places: 0.19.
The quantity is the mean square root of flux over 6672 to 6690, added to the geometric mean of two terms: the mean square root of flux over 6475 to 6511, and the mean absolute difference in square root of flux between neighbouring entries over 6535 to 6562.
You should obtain 3.48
